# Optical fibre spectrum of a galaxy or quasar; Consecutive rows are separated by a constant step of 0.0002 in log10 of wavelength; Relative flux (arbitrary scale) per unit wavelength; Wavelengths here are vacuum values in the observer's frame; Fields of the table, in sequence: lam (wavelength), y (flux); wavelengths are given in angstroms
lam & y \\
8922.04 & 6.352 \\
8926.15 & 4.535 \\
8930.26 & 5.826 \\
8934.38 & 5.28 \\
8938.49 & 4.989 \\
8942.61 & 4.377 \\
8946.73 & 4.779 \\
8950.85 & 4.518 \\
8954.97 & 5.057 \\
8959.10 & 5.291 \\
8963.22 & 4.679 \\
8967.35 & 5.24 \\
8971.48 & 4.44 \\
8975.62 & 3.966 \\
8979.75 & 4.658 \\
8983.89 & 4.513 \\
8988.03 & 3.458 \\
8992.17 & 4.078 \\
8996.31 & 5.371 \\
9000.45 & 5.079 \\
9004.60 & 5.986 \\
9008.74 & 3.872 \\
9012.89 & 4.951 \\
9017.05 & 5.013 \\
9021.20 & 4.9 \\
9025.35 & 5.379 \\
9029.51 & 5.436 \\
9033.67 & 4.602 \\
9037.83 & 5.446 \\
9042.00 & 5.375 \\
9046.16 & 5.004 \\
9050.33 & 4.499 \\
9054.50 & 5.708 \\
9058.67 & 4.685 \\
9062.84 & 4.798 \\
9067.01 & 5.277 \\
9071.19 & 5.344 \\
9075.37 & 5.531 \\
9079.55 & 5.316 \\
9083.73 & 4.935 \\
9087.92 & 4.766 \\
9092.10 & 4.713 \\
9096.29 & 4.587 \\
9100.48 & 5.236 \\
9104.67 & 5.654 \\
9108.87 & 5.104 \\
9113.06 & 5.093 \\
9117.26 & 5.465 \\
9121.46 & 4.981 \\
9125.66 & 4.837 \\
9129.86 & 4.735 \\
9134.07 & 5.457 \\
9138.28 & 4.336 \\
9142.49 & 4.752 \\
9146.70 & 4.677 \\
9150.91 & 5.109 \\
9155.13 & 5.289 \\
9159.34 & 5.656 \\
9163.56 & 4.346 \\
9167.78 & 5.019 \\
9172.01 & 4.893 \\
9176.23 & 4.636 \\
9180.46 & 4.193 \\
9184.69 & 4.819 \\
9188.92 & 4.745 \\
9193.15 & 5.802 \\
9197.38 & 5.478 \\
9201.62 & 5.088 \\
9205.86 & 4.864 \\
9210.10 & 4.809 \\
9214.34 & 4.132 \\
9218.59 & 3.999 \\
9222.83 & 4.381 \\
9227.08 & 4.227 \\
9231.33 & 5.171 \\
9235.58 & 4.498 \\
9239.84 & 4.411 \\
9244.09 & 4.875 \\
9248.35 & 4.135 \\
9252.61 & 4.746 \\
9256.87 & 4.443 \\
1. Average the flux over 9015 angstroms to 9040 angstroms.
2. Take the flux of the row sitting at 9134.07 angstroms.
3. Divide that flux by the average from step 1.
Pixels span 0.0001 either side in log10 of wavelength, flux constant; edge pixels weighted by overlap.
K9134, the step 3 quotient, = 1.06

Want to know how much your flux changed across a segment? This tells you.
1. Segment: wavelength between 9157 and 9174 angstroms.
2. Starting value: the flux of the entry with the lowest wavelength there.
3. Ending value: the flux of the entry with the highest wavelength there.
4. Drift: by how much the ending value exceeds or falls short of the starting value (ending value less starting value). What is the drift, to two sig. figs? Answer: -0.76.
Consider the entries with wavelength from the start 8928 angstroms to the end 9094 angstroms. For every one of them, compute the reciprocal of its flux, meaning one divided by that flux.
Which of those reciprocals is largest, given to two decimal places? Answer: 0.29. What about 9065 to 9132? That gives 0.22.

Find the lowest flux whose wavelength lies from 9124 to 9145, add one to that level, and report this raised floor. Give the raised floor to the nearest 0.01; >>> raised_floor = 5.34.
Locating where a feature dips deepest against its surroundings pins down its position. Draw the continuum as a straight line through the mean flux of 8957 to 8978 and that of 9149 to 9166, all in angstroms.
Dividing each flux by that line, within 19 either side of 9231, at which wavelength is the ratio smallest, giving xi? 9218.59 angstroms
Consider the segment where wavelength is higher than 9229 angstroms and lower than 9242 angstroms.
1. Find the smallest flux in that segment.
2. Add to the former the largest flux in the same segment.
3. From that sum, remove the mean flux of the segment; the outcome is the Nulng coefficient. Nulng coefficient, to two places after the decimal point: 4.89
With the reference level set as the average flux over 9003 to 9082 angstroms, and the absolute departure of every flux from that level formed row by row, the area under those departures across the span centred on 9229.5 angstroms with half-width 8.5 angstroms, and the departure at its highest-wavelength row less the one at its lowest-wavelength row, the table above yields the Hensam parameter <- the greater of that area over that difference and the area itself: 10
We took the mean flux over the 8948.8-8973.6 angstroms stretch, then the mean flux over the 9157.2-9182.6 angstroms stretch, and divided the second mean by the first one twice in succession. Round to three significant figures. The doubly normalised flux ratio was 0.202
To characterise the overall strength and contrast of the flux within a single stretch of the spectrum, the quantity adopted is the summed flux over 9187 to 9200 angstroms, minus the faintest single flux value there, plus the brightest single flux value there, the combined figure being 17.1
